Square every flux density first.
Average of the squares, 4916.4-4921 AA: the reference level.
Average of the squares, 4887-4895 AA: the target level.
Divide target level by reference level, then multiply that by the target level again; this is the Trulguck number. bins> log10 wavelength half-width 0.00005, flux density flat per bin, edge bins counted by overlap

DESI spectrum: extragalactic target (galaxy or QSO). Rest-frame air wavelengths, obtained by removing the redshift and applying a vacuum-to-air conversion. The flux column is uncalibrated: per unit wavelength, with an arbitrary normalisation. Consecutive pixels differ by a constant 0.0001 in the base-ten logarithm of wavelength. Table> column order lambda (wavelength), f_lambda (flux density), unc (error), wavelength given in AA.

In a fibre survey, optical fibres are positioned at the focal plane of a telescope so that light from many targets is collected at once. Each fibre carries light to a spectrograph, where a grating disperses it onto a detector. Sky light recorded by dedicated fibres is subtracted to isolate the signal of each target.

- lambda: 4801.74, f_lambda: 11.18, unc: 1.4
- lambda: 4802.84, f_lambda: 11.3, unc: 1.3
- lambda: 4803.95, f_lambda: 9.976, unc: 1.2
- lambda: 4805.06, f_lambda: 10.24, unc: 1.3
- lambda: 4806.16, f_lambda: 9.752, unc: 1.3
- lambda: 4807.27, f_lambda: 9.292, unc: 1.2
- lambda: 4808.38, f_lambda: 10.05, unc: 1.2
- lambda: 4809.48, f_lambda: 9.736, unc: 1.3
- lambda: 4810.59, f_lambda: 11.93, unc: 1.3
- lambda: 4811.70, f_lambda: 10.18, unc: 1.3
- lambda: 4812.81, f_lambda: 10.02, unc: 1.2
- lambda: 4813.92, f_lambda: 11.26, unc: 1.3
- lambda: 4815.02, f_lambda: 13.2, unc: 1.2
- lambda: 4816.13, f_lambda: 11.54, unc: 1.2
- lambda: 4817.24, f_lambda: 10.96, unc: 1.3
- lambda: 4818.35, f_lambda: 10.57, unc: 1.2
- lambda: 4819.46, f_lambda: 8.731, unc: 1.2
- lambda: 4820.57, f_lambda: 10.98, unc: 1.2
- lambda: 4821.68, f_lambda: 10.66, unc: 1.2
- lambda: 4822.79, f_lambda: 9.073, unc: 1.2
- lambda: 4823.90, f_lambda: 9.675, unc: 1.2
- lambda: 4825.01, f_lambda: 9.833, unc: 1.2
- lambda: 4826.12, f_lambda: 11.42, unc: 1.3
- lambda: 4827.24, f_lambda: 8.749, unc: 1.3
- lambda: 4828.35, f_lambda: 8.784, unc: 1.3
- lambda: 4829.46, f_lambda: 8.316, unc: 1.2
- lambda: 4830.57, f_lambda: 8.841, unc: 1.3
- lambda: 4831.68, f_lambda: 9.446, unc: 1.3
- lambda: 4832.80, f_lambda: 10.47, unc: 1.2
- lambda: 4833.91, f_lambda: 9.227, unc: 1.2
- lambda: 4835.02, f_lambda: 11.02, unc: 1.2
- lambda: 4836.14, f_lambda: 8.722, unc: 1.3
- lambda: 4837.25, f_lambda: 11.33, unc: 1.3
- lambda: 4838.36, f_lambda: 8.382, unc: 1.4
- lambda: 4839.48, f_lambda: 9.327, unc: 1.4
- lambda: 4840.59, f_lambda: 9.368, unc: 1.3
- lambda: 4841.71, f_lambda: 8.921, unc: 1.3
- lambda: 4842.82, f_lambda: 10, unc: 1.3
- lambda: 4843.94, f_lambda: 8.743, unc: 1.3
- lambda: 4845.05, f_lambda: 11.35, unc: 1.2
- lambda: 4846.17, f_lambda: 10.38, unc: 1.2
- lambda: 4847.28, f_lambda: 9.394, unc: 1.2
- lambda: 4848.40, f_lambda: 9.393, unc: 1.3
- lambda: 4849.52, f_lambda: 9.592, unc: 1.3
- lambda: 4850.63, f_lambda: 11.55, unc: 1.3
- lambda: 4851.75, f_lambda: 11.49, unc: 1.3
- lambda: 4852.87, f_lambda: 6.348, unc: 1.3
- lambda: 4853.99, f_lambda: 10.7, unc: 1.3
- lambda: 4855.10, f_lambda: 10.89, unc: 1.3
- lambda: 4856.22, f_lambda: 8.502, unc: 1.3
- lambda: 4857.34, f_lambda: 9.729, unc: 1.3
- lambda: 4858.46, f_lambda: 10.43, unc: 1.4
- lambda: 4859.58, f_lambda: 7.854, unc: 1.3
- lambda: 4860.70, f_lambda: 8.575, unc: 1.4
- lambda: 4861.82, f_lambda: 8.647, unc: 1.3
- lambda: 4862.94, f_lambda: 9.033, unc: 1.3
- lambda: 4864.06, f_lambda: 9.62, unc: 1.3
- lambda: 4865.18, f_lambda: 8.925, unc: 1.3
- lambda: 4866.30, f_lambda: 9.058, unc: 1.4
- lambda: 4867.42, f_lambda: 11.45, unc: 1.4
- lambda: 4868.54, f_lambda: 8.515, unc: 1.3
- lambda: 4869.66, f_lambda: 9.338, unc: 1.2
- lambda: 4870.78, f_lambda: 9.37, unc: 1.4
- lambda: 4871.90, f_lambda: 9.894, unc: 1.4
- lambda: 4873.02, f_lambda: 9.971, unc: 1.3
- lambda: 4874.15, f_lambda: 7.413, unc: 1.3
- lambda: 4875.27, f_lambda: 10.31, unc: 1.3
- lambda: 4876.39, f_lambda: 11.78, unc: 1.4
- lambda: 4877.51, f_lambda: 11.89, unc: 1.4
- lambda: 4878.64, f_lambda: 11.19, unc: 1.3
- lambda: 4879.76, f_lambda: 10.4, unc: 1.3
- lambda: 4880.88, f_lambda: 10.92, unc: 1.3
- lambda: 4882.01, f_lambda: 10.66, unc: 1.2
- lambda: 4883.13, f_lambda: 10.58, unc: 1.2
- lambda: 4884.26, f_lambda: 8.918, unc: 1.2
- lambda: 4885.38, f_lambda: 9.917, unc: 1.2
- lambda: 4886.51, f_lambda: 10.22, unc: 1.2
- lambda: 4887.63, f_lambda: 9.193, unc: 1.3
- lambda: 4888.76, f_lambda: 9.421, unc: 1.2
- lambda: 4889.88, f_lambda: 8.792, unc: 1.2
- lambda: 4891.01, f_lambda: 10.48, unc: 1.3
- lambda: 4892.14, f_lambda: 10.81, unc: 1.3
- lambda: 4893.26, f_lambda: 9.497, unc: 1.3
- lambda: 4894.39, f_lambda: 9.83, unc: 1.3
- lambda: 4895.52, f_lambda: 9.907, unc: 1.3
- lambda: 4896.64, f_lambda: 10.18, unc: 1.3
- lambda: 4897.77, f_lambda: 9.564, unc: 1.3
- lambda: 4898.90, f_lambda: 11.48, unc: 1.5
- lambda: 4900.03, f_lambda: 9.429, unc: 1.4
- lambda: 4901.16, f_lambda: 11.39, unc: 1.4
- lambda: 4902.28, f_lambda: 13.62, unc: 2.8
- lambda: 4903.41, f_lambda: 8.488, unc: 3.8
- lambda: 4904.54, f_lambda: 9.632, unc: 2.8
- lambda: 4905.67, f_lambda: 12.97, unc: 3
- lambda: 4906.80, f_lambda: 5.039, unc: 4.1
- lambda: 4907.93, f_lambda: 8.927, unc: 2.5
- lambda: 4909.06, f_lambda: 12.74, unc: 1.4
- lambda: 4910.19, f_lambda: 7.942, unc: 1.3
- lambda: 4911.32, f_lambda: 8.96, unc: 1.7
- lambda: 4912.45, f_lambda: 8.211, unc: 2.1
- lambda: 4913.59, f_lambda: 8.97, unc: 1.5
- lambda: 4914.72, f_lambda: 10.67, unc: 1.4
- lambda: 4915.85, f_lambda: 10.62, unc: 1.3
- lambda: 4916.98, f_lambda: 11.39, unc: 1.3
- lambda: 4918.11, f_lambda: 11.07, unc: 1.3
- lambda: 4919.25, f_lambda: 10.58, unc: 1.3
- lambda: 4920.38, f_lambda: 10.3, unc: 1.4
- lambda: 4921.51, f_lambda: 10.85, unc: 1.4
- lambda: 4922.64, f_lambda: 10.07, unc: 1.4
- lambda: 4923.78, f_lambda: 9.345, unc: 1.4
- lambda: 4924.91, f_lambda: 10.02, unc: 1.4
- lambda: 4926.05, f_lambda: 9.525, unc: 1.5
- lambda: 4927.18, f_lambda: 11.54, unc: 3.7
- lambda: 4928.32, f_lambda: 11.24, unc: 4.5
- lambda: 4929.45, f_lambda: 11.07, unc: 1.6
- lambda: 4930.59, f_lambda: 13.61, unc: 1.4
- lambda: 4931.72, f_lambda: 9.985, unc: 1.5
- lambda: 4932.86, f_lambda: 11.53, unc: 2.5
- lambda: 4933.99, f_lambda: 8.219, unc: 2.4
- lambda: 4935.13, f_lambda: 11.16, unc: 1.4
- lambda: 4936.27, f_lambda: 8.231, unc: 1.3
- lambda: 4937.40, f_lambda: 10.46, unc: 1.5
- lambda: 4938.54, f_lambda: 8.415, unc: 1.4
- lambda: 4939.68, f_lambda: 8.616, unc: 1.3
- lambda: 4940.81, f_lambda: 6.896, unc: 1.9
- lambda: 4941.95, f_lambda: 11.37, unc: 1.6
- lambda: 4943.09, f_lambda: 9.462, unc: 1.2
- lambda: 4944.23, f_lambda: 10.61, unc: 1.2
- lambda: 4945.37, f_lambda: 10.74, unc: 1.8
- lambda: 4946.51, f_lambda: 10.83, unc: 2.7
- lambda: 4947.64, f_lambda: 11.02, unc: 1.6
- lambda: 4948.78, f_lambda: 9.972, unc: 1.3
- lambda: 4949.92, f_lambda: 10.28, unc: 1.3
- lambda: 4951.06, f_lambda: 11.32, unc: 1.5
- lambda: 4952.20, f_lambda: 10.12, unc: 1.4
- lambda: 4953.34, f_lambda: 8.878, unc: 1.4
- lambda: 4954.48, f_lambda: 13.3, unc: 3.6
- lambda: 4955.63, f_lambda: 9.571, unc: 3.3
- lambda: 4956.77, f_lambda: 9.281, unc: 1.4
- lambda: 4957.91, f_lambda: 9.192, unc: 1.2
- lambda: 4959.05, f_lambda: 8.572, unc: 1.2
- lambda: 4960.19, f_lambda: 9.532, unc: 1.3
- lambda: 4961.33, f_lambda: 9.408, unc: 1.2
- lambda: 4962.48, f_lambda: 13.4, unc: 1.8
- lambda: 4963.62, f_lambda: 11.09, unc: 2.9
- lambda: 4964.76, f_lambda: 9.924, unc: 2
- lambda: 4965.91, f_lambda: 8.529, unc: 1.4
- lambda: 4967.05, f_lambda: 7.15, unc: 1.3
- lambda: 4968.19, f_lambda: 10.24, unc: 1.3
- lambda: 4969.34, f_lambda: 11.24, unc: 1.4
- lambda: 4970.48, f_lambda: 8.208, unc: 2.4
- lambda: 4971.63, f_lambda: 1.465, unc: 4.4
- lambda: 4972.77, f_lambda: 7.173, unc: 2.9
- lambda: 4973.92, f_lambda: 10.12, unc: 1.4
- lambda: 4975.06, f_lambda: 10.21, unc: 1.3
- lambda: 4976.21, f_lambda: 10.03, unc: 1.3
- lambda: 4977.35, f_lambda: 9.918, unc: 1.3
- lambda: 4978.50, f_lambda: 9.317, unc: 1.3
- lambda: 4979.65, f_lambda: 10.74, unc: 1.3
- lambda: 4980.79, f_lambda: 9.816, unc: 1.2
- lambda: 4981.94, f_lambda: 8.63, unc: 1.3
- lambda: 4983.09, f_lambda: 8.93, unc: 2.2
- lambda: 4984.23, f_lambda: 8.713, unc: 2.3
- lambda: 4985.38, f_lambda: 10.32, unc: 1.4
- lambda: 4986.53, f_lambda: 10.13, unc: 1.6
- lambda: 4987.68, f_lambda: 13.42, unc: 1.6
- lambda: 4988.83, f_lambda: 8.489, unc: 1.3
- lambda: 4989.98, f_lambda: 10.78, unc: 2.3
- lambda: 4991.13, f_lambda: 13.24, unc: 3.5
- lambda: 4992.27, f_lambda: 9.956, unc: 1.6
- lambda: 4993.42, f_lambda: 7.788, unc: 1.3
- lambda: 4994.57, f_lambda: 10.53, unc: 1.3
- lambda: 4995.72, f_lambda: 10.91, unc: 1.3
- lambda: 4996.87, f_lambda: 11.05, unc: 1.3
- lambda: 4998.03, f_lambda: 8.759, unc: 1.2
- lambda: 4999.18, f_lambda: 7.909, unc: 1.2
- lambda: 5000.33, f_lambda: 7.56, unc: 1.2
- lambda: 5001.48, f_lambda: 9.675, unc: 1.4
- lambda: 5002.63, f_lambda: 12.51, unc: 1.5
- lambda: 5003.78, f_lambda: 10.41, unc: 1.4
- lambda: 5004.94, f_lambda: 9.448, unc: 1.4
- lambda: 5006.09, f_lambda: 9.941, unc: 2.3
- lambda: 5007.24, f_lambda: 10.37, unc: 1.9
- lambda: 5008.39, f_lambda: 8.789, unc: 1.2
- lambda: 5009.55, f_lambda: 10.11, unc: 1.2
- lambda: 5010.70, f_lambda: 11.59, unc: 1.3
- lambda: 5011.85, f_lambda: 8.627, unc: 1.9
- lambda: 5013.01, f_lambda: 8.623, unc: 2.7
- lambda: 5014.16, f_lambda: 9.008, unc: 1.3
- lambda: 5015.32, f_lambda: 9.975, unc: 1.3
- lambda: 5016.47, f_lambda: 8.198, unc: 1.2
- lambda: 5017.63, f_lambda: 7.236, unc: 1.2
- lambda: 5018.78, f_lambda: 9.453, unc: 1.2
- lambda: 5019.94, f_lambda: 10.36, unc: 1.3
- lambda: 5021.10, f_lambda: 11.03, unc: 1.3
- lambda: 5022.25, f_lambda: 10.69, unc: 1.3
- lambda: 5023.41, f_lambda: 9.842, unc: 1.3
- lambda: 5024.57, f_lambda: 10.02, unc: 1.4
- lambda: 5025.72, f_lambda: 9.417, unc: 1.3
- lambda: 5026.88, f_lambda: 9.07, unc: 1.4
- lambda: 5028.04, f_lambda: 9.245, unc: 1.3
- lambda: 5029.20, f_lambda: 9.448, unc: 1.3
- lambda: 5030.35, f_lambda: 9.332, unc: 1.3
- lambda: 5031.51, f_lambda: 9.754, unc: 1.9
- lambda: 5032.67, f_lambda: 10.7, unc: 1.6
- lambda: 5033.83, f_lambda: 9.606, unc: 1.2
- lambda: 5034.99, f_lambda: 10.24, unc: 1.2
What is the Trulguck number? 77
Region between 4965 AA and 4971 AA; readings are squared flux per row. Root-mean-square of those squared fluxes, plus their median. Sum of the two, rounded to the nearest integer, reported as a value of 162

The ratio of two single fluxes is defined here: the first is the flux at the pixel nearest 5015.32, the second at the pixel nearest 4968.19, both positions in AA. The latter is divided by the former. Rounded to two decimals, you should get 1.03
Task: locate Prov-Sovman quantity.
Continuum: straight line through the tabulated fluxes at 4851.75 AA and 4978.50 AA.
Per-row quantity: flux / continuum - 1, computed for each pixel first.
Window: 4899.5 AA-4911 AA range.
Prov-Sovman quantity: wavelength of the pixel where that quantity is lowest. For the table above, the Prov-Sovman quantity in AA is 4906.80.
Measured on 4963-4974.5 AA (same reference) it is 4971.63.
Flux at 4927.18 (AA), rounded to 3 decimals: 11.540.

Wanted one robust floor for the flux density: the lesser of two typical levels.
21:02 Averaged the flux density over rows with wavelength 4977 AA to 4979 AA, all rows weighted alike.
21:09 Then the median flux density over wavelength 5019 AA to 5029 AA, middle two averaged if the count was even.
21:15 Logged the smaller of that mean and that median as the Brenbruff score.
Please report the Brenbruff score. 9.6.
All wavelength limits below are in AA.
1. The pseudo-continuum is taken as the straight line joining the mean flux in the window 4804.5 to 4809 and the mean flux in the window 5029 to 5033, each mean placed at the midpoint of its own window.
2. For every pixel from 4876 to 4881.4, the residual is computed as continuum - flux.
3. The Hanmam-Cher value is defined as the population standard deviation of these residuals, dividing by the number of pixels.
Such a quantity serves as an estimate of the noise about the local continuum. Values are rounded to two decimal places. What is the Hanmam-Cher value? 0.55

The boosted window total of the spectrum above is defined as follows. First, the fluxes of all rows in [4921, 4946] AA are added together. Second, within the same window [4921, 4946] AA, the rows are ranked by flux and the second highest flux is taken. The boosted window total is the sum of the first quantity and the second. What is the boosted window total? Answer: 235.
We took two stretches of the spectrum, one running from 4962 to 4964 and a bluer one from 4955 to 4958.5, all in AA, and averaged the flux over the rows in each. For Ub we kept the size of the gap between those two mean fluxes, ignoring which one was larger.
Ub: 2.9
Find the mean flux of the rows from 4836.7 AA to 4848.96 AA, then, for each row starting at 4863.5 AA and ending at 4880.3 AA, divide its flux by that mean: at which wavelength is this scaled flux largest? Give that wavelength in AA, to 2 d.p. 4877.51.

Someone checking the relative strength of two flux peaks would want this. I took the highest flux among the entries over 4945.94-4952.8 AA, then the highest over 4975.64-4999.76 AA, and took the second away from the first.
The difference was -2.10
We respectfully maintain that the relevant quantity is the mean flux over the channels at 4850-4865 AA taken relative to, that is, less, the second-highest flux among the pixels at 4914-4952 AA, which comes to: -2.1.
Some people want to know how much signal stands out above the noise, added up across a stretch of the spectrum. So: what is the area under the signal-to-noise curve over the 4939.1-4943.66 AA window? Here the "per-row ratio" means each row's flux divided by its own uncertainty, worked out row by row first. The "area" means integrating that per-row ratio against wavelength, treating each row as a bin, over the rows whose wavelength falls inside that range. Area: 29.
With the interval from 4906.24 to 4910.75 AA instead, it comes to 23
